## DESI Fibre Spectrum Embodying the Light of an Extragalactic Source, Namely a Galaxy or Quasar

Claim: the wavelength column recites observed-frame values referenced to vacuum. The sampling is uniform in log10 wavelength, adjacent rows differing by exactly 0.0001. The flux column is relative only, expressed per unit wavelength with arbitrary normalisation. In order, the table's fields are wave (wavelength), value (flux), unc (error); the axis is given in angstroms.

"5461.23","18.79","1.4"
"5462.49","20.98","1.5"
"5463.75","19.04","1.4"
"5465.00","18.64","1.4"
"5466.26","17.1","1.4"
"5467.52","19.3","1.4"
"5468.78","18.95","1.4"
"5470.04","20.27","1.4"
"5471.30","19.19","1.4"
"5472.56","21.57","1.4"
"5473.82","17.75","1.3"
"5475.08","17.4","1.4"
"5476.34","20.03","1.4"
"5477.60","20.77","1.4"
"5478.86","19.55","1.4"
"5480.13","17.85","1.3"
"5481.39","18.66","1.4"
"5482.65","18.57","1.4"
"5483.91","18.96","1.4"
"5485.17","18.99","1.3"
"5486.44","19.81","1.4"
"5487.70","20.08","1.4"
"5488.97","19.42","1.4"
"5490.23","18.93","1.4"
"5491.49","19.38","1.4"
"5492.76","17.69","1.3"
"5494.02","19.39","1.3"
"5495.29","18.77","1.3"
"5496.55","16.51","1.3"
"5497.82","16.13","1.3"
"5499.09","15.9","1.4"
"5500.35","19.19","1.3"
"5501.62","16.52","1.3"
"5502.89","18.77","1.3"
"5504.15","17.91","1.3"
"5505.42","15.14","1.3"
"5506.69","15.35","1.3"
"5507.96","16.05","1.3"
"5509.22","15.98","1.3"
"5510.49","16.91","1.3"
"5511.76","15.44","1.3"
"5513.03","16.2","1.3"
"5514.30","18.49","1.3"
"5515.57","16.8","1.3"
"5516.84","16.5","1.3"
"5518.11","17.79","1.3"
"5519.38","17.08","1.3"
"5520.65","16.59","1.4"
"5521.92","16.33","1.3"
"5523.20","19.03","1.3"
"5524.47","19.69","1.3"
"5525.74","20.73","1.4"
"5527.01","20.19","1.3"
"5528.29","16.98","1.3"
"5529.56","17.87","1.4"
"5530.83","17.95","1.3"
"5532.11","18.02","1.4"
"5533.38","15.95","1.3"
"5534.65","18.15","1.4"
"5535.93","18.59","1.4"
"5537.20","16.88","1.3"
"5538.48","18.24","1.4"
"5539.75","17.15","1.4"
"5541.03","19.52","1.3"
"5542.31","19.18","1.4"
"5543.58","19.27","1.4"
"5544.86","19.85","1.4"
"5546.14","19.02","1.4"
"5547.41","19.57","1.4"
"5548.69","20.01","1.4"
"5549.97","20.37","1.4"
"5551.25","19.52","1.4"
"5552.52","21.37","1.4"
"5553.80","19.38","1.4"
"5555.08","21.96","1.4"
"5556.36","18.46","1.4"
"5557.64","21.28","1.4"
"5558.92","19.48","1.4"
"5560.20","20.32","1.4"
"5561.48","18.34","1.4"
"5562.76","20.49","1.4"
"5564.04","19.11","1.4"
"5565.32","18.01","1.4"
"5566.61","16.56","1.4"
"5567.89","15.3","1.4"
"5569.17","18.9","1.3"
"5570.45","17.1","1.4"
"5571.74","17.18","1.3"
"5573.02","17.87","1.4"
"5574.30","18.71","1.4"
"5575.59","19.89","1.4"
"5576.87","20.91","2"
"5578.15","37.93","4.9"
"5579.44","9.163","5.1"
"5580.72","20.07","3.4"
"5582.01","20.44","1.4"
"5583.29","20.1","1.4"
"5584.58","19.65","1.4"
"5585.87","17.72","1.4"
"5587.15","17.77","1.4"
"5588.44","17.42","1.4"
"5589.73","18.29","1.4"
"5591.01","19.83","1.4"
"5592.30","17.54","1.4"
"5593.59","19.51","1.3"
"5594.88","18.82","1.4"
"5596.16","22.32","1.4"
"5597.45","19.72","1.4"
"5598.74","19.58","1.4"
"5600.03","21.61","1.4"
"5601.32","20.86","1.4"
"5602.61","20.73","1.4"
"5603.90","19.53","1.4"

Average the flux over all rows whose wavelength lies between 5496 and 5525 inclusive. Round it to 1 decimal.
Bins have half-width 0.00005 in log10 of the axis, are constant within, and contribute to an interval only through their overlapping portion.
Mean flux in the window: 17.0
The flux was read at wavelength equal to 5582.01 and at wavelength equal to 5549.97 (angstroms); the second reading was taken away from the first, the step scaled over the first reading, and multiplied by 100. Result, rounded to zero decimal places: 0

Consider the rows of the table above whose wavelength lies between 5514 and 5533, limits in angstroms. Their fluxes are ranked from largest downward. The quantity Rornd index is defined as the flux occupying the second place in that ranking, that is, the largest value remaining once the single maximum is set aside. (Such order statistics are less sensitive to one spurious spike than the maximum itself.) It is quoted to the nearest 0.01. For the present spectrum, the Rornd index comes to 20.19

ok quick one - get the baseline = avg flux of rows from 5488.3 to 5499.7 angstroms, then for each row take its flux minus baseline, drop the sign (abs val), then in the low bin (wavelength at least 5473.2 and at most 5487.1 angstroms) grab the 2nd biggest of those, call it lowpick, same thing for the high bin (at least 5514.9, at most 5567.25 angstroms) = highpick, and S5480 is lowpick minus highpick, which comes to -1.3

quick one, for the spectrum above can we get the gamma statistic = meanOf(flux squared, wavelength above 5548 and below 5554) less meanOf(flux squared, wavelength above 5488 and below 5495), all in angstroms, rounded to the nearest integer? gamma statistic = 46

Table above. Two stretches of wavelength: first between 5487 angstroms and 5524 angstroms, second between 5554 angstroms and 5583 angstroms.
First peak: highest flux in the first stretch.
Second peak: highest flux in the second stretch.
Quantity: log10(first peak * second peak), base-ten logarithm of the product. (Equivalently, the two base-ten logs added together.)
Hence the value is 2.88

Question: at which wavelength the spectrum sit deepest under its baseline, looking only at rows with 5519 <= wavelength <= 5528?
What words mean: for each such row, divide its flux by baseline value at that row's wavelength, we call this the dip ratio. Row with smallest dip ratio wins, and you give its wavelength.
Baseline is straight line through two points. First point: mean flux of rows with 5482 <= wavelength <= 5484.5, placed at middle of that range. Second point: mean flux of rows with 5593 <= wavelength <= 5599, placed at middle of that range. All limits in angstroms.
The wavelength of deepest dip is 5521.92 angstroms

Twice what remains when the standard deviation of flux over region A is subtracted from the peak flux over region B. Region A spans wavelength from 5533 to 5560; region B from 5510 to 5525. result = 36.5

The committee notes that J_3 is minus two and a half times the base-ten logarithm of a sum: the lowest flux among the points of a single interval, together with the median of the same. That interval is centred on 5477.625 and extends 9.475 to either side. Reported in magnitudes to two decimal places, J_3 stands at -3.90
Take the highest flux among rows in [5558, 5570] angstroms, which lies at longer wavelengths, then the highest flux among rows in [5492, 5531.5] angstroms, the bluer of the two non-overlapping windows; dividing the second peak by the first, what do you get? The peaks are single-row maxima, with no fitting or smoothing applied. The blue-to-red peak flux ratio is 1.0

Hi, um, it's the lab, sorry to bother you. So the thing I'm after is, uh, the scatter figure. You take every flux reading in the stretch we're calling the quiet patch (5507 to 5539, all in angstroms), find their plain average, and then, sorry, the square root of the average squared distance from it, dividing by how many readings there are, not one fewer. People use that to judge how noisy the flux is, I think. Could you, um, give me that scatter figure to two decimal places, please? 1.36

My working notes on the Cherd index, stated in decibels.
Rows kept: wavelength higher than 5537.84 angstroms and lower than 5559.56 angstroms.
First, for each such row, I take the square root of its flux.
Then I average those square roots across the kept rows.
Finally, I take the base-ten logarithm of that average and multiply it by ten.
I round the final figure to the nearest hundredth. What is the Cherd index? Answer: 6.46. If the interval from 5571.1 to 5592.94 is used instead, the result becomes 6.41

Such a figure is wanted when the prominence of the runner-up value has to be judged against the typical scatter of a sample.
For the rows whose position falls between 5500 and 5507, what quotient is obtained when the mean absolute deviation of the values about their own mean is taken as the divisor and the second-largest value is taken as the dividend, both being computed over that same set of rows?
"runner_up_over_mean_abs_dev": 13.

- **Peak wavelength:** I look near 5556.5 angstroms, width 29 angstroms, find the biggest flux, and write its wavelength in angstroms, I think 5555.08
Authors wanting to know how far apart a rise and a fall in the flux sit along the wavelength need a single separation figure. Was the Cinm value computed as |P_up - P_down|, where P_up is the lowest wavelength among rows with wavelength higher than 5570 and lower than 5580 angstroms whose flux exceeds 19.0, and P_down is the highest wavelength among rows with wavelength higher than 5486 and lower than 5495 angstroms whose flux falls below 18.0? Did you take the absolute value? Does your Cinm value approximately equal 82.8 angstroms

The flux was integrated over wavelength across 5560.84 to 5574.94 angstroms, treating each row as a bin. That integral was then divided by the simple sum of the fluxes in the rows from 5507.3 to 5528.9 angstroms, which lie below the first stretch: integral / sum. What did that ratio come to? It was 0.85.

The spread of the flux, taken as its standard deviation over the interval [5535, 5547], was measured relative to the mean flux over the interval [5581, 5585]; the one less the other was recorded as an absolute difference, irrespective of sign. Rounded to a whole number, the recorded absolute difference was 19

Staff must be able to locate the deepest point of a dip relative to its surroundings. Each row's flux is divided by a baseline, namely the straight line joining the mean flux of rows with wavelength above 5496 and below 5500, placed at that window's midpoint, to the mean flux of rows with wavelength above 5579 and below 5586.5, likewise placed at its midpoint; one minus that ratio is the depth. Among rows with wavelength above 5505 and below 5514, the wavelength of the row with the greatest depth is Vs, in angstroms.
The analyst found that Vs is 5505.42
